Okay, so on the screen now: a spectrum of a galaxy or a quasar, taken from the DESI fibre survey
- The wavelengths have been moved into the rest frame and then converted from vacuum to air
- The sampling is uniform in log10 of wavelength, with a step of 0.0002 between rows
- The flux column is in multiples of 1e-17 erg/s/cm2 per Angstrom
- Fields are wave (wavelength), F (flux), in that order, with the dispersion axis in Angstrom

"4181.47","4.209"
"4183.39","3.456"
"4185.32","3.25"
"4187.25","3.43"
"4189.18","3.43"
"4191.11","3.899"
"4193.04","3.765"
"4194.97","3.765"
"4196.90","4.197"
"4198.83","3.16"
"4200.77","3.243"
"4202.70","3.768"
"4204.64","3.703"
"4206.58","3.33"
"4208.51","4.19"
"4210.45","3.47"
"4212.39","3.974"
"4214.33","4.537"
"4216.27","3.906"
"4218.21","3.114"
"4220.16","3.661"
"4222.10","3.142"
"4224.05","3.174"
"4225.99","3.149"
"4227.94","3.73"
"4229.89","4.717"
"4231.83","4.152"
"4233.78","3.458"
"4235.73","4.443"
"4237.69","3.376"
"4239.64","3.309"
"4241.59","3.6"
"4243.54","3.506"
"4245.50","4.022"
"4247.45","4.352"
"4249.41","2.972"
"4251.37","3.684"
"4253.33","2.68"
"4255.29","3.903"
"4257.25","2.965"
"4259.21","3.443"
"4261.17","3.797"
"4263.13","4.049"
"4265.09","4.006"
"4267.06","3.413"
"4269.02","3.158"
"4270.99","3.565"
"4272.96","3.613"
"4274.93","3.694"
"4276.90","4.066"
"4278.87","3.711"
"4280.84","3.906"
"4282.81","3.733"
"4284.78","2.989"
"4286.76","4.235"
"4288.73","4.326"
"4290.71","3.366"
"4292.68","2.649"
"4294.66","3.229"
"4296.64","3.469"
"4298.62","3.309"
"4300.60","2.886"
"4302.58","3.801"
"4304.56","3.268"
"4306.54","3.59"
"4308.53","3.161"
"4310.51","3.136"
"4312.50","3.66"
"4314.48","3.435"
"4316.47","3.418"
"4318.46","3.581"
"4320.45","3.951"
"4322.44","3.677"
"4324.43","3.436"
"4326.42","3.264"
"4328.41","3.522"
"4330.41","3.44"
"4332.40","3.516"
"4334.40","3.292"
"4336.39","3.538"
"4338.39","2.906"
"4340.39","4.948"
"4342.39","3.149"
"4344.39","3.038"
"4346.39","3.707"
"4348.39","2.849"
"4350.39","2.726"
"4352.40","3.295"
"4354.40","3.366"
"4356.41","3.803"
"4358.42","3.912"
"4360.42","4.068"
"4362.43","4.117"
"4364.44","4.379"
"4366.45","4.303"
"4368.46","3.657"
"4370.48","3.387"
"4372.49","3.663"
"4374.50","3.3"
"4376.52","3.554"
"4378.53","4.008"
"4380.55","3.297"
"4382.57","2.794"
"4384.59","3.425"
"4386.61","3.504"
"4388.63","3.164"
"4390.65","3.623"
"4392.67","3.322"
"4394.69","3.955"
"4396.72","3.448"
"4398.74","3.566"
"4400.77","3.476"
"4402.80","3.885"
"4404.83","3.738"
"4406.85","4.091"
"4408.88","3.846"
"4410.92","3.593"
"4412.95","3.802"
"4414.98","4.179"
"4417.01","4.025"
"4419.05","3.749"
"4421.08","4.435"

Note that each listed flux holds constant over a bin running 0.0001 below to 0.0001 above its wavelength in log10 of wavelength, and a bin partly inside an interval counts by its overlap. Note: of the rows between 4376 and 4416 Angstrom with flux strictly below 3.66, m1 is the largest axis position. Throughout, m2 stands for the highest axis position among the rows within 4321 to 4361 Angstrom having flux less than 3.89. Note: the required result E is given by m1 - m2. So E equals 54.5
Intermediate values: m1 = 4410.92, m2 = 4356.41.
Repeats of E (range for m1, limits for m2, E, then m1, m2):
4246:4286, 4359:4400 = -114.0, 4284.78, 4398.74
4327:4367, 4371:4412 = -56.5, 4354.40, 4410.92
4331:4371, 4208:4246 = 126.9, 4370.48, 4243.54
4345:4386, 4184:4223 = 162.5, 4384.59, 4222.10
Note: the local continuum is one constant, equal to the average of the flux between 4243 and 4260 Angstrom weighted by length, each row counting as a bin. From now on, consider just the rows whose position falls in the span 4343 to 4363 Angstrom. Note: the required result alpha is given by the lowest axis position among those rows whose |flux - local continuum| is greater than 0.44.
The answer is 4344.39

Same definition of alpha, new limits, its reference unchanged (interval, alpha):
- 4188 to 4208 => 4196.90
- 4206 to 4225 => 4208.51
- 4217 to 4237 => 4229.89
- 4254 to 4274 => 4257.25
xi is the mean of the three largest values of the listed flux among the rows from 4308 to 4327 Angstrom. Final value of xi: 3.76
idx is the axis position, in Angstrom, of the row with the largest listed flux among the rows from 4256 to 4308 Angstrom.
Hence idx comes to 4288.73 Angstrom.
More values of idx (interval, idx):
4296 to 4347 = 4340.39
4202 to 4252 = 4229.89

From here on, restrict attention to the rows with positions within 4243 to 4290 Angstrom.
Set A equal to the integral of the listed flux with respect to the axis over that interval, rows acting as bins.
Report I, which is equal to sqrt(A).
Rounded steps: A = 172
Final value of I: 13.1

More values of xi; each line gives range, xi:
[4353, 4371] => 4.27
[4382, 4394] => 3.52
